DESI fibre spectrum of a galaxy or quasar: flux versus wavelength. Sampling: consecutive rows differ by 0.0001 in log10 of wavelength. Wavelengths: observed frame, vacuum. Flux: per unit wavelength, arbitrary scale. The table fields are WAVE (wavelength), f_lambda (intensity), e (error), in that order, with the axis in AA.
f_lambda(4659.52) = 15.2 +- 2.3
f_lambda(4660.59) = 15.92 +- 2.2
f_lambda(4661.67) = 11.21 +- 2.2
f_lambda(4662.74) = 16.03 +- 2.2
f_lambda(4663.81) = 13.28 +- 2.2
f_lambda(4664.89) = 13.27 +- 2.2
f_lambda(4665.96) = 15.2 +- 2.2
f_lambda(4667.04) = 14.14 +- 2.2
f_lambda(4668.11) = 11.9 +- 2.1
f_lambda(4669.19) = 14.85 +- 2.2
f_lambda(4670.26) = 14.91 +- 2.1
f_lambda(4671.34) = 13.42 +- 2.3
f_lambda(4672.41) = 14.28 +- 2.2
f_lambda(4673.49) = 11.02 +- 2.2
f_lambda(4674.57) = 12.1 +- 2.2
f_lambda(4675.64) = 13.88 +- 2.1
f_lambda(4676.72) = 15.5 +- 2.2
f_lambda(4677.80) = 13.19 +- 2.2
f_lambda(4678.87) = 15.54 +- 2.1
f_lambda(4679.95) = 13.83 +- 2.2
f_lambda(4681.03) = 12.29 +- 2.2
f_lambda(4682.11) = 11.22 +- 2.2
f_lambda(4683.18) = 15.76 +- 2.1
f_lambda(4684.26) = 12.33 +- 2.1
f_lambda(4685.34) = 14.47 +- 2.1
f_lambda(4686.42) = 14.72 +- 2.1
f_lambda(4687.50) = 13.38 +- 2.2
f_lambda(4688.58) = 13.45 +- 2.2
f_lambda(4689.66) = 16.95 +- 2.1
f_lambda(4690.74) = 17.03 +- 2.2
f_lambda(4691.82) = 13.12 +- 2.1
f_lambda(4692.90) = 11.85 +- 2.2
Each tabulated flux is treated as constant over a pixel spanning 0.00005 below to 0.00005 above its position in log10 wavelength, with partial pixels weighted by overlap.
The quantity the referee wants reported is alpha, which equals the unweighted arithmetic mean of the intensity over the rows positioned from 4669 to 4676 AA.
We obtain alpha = 13.5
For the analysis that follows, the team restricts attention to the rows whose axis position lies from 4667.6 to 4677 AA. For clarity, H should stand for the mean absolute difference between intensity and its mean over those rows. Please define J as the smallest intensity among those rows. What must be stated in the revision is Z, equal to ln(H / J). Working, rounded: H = 1.27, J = 11.02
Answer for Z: -2.16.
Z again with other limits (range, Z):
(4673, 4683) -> -2.10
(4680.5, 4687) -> -2.00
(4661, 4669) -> -2.13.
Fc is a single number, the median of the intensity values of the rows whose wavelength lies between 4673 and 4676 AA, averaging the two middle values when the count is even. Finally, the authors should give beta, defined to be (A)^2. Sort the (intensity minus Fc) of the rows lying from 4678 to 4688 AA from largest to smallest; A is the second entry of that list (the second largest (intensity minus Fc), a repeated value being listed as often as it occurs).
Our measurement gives 12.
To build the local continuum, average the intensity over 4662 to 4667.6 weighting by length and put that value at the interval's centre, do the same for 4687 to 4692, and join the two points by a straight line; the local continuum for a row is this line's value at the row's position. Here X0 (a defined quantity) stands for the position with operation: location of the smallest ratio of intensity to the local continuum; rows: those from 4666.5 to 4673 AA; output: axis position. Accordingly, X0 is 4668.11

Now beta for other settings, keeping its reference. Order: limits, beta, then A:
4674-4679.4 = 12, 3.40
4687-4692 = 24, 4.85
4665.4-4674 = 8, 2.81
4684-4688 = 6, 2.37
